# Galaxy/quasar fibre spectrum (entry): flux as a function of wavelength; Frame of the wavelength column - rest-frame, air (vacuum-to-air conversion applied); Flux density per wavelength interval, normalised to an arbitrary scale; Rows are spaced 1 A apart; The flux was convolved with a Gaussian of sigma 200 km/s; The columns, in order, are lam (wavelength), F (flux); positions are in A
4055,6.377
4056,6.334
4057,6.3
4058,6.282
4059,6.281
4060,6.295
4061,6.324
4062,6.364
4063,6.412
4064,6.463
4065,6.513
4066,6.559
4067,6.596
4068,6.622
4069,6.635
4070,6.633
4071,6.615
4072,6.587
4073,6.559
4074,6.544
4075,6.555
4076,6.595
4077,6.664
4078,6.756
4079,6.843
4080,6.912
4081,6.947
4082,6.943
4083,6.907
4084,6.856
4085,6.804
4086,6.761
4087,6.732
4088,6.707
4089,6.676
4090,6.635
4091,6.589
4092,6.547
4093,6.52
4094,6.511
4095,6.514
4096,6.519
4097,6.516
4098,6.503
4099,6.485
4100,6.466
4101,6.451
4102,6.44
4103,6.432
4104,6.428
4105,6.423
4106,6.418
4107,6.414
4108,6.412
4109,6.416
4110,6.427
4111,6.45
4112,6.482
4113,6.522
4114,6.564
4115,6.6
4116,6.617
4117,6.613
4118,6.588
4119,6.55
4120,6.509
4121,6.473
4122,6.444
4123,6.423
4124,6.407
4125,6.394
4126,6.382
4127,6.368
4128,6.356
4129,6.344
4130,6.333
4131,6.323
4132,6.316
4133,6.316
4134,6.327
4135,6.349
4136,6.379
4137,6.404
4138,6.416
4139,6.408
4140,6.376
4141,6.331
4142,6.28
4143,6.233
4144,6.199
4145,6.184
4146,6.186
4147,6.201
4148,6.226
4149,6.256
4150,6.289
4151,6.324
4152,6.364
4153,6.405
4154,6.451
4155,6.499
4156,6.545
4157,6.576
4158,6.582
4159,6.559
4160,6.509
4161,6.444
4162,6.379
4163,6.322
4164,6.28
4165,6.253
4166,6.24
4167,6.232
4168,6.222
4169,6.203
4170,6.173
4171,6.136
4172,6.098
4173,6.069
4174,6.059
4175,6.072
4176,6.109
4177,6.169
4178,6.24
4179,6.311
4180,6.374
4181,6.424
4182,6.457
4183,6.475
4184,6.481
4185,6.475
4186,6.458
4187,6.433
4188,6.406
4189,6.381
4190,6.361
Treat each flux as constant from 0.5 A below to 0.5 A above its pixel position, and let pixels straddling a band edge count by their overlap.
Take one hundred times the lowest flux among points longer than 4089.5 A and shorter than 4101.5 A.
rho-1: 645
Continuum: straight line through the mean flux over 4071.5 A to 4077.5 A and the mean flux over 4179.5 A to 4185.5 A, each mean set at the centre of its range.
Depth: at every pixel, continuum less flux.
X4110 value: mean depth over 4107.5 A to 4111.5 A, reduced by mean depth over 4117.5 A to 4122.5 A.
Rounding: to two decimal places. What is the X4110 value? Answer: 0.10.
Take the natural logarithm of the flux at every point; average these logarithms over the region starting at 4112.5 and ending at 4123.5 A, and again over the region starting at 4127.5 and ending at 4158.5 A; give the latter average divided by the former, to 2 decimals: 0.98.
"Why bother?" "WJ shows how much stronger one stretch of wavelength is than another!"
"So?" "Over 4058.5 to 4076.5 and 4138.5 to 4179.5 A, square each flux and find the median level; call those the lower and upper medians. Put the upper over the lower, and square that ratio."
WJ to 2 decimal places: 0.83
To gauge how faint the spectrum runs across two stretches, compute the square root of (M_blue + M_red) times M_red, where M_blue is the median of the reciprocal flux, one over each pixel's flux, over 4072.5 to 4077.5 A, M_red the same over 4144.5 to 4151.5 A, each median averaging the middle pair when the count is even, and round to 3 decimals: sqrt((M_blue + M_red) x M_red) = 0.224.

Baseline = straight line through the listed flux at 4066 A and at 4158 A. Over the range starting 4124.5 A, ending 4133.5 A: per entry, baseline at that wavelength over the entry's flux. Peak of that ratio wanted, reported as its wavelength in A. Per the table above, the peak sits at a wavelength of 4133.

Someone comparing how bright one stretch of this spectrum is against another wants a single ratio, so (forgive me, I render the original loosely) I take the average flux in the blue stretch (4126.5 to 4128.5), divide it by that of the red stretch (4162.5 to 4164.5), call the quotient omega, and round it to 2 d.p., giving 1.01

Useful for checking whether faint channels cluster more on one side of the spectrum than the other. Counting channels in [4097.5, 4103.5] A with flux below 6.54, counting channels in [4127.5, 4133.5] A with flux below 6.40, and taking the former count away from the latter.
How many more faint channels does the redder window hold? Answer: 0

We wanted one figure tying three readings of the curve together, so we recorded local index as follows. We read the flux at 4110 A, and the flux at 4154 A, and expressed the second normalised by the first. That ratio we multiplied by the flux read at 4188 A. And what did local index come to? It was 6.43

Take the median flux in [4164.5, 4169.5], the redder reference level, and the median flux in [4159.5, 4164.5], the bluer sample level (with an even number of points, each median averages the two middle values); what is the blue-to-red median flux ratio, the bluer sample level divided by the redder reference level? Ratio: 1.02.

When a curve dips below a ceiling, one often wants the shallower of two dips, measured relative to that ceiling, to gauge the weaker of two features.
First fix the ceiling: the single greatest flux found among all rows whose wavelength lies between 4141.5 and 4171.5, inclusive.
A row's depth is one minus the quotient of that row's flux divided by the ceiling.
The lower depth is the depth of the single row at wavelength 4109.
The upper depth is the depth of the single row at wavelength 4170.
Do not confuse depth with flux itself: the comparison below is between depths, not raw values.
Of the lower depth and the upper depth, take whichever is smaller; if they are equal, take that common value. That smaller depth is 0.03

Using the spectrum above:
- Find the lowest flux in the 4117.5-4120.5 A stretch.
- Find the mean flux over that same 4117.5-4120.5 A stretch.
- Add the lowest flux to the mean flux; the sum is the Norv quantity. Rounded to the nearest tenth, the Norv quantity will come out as 13.1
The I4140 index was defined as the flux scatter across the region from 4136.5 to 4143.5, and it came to 0.07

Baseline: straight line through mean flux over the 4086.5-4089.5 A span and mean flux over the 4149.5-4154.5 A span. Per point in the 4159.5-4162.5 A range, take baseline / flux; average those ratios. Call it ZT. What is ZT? 0.98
